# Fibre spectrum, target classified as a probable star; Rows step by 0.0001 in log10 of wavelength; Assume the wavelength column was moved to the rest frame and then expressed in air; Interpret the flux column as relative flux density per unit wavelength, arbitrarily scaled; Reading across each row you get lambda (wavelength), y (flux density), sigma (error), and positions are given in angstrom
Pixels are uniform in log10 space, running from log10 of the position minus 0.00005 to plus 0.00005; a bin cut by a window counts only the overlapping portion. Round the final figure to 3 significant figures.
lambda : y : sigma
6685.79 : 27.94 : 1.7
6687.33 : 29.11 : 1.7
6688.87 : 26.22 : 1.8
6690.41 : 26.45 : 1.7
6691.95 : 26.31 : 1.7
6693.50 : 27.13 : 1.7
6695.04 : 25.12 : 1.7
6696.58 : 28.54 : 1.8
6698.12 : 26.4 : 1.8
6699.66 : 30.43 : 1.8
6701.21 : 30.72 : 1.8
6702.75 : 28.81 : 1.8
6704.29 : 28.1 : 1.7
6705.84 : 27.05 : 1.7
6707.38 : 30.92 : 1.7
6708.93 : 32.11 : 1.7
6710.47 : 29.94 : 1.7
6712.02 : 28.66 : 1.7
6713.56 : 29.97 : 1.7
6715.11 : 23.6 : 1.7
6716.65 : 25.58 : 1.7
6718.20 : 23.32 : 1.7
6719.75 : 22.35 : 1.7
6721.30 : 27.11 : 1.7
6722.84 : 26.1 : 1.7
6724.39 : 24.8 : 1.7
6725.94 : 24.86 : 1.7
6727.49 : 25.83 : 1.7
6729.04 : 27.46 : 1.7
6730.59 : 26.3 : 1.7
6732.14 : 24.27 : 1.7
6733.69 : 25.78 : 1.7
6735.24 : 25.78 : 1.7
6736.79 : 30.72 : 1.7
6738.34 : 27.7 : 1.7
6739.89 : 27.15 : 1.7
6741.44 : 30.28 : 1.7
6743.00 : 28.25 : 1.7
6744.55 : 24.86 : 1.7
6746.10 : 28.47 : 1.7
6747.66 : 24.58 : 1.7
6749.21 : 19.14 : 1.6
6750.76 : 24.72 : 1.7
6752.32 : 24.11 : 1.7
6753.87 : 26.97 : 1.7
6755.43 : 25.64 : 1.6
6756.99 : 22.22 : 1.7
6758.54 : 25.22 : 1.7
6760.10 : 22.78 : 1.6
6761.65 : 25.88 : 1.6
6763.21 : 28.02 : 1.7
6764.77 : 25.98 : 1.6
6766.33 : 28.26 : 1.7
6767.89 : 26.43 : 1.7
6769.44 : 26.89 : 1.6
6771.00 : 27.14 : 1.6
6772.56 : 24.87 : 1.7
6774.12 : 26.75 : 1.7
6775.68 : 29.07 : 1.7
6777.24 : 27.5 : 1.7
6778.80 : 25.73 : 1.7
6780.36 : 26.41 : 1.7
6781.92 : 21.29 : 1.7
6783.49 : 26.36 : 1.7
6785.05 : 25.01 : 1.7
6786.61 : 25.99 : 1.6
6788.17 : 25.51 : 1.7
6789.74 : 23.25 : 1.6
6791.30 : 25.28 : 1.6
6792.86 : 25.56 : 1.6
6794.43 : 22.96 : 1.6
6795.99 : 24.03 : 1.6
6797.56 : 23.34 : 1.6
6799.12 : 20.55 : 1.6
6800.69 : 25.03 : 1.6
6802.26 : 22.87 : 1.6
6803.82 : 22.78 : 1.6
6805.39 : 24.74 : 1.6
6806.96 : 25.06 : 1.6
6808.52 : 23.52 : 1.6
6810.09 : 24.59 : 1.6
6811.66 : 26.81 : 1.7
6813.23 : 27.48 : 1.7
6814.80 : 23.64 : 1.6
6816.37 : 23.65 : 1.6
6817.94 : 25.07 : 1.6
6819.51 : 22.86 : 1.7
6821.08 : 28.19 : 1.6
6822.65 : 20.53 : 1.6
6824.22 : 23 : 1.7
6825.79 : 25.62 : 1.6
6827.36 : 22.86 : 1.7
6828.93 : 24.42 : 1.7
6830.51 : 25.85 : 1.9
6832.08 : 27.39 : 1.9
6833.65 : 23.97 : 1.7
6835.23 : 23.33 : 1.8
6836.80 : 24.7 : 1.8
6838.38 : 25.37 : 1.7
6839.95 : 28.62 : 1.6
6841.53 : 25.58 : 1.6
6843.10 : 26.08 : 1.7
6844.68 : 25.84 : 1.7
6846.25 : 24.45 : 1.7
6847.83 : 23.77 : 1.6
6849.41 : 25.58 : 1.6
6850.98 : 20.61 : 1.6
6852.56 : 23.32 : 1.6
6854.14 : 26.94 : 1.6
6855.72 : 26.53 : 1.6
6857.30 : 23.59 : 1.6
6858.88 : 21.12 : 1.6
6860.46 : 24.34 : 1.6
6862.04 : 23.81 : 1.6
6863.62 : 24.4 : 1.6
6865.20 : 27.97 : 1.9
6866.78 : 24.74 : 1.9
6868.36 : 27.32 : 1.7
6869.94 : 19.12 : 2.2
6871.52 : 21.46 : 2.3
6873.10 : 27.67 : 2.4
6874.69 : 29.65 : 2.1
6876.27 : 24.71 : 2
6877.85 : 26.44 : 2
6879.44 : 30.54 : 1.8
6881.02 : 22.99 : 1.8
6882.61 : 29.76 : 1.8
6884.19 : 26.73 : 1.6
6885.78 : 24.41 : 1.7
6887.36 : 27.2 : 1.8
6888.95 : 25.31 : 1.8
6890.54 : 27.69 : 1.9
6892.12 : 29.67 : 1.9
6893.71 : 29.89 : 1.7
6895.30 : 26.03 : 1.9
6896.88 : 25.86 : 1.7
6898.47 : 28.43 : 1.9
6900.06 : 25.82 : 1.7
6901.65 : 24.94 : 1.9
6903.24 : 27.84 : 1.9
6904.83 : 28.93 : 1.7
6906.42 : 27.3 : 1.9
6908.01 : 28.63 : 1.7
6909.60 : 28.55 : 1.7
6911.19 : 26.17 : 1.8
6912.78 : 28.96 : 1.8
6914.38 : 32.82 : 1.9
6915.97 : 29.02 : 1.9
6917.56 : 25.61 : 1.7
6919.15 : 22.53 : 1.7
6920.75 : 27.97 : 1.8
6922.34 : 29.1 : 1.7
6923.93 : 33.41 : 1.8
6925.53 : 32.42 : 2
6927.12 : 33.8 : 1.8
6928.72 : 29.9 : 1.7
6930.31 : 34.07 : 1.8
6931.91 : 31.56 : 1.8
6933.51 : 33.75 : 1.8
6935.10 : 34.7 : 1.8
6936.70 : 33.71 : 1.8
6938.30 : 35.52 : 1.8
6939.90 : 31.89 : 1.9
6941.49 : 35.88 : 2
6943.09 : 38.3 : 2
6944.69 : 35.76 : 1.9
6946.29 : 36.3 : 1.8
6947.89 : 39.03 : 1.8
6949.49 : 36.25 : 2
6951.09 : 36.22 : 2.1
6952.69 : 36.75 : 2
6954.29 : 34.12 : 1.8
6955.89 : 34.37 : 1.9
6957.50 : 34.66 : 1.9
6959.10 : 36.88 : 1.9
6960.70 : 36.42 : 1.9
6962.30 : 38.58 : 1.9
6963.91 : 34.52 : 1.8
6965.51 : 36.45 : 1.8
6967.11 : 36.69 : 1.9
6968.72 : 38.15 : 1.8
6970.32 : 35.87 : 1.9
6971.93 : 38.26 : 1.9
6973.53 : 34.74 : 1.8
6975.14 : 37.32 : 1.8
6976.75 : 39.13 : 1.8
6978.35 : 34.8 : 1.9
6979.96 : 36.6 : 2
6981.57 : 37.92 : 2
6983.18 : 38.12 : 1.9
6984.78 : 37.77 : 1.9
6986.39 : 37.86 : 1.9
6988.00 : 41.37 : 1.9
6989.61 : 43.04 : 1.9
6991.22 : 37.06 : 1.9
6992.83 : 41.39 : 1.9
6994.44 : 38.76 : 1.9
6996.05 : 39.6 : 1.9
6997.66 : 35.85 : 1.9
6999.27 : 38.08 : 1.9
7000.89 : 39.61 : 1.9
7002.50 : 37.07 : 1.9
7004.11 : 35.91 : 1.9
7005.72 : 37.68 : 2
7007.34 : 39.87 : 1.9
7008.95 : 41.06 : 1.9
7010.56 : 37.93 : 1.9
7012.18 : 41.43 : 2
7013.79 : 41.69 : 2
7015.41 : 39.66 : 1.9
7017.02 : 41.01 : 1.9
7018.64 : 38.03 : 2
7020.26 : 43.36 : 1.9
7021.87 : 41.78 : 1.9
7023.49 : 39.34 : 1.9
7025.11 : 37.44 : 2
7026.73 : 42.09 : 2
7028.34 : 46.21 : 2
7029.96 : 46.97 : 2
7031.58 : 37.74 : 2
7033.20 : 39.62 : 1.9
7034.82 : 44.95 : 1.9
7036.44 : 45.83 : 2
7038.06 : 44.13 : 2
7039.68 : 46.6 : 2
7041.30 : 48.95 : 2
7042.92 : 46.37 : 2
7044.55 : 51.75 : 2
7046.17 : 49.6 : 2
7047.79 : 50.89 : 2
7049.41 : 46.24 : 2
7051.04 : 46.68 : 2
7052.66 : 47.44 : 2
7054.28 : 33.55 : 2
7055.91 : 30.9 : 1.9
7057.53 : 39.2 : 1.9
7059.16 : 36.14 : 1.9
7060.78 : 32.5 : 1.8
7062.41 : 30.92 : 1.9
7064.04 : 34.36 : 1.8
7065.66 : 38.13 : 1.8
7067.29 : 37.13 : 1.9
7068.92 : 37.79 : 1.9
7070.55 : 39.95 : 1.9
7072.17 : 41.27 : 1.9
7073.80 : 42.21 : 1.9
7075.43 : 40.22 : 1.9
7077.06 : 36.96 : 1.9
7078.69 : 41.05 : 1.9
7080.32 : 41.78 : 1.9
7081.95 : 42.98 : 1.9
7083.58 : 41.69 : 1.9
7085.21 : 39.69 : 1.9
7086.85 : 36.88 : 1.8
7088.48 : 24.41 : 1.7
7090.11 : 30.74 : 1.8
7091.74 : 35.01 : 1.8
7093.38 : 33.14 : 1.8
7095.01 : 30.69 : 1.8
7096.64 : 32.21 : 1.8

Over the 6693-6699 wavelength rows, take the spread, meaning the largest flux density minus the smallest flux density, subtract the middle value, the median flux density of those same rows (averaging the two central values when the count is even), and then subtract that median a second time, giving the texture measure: -50.1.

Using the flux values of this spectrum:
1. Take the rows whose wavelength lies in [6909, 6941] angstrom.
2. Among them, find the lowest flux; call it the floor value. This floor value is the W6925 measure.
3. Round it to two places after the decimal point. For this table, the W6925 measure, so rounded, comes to 22.53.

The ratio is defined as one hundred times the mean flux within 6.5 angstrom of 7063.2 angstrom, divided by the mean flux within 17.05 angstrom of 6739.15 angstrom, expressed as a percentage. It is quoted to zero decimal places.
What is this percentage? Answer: 137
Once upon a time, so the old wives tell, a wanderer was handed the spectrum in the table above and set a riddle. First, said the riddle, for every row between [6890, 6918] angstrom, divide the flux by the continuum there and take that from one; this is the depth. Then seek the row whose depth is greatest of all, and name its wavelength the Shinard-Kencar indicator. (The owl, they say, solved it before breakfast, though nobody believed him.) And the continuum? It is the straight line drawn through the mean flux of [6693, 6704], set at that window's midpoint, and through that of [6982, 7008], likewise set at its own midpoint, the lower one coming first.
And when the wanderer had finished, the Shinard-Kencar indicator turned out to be 6901.65 angstrom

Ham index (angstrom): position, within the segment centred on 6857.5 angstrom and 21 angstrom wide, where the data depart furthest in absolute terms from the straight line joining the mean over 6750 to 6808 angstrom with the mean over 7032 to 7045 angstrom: 6858.88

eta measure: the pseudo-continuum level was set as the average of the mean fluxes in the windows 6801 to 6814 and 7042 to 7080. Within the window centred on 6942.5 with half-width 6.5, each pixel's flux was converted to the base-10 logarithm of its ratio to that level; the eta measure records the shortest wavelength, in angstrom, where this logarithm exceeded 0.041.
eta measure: 6941.49 angstrom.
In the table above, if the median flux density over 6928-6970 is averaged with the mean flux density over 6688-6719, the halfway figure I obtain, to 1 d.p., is 31.8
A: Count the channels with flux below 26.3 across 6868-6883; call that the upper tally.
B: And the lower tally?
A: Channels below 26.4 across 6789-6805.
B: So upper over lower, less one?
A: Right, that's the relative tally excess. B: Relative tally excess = -0.60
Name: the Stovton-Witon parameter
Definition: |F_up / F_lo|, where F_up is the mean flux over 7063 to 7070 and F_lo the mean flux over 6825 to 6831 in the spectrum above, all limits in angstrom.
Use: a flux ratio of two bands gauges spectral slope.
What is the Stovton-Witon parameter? 1.49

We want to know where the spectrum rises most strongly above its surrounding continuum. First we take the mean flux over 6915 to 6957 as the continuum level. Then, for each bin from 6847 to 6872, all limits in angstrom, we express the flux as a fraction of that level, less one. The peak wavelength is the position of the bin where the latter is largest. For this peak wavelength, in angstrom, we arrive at 6865.20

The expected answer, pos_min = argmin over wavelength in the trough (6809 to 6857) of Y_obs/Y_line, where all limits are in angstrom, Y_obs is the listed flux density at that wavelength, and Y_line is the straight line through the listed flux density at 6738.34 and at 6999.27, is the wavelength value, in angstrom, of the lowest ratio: 6850.98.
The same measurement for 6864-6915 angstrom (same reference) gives 6869.94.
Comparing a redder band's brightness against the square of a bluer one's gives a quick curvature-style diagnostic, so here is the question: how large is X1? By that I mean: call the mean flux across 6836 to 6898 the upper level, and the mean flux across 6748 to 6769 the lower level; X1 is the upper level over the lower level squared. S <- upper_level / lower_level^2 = 0.0409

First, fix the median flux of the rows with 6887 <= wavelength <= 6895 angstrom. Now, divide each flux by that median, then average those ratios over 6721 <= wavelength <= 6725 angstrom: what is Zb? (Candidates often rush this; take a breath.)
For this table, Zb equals 0.94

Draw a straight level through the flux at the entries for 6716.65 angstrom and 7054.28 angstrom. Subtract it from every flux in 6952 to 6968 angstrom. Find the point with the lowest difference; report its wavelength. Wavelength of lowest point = 6954.29 angstrom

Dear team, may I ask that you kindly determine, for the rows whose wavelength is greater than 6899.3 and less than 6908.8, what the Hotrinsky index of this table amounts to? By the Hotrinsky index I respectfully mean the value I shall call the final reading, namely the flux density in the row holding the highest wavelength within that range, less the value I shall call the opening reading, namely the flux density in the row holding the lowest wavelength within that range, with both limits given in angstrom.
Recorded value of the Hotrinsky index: 2.8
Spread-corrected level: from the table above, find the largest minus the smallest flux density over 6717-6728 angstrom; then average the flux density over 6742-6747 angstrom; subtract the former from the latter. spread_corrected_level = 22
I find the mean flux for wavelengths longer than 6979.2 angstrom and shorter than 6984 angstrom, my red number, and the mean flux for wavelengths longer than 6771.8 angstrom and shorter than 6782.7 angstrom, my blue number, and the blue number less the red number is -12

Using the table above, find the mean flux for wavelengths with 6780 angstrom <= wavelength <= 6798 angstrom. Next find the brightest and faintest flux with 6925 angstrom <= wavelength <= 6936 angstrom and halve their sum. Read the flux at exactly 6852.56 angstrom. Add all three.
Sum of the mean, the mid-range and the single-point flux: 80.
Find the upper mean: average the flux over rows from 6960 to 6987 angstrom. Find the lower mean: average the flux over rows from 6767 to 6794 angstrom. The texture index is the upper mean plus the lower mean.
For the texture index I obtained 63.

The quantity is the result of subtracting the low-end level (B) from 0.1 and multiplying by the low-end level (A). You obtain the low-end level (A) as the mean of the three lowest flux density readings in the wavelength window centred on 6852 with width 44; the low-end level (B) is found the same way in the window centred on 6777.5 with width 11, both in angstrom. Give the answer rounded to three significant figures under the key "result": -484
